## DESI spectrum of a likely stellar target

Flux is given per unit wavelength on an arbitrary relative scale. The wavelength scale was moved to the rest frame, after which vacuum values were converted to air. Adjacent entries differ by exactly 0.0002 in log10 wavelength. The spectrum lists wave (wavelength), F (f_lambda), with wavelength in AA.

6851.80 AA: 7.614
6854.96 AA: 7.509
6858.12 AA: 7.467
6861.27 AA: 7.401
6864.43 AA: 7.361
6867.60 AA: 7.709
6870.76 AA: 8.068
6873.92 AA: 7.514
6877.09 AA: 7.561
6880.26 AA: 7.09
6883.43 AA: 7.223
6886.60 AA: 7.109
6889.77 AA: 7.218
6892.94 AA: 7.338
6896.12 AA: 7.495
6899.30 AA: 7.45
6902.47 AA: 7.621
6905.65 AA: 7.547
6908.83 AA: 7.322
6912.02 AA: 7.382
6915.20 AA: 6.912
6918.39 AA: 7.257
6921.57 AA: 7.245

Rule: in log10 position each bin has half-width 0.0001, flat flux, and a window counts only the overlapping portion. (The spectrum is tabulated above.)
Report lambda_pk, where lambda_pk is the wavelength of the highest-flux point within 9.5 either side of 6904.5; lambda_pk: 6902.47 AA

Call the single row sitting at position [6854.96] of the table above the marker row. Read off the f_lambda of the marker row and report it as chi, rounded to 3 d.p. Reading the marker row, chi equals 7.509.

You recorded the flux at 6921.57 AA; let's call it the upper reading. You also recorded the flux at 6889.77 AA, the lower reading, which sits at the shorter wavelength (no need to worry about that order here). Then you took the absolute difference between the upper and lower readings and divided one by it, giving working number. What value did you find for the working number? 37.0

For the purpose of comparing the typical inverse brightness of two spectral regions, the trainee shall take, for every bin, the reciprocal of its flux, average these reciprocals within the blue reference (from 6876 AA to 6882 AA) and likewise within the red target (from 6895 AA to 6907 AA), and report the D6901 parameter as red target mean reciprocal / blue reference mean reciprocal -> 0.97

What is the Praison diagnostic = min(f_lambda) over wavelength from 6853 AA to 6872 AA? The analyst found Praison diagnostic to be 7.361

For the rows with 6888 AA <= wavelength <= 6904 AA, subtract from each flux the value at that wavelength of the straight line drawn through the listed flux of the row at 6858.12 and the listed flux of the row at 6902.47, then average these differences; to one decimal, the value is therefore -0.2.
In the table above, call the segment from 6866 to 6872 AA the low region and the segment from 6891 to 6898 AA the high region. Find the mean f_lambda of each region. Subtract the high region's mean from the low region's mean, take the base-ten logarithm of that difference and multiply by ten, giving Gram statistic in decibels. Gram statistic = -3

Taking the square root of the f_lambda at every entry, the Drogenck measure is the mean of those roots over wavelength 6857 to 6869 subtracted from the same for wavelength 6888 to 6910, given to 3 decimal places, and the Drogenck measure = -0.010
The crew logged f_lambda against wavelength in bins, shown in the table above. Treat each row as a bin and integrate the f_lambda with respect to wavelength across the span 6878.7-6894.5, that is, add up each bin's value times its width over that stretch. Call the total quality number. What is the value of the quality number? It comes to 114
